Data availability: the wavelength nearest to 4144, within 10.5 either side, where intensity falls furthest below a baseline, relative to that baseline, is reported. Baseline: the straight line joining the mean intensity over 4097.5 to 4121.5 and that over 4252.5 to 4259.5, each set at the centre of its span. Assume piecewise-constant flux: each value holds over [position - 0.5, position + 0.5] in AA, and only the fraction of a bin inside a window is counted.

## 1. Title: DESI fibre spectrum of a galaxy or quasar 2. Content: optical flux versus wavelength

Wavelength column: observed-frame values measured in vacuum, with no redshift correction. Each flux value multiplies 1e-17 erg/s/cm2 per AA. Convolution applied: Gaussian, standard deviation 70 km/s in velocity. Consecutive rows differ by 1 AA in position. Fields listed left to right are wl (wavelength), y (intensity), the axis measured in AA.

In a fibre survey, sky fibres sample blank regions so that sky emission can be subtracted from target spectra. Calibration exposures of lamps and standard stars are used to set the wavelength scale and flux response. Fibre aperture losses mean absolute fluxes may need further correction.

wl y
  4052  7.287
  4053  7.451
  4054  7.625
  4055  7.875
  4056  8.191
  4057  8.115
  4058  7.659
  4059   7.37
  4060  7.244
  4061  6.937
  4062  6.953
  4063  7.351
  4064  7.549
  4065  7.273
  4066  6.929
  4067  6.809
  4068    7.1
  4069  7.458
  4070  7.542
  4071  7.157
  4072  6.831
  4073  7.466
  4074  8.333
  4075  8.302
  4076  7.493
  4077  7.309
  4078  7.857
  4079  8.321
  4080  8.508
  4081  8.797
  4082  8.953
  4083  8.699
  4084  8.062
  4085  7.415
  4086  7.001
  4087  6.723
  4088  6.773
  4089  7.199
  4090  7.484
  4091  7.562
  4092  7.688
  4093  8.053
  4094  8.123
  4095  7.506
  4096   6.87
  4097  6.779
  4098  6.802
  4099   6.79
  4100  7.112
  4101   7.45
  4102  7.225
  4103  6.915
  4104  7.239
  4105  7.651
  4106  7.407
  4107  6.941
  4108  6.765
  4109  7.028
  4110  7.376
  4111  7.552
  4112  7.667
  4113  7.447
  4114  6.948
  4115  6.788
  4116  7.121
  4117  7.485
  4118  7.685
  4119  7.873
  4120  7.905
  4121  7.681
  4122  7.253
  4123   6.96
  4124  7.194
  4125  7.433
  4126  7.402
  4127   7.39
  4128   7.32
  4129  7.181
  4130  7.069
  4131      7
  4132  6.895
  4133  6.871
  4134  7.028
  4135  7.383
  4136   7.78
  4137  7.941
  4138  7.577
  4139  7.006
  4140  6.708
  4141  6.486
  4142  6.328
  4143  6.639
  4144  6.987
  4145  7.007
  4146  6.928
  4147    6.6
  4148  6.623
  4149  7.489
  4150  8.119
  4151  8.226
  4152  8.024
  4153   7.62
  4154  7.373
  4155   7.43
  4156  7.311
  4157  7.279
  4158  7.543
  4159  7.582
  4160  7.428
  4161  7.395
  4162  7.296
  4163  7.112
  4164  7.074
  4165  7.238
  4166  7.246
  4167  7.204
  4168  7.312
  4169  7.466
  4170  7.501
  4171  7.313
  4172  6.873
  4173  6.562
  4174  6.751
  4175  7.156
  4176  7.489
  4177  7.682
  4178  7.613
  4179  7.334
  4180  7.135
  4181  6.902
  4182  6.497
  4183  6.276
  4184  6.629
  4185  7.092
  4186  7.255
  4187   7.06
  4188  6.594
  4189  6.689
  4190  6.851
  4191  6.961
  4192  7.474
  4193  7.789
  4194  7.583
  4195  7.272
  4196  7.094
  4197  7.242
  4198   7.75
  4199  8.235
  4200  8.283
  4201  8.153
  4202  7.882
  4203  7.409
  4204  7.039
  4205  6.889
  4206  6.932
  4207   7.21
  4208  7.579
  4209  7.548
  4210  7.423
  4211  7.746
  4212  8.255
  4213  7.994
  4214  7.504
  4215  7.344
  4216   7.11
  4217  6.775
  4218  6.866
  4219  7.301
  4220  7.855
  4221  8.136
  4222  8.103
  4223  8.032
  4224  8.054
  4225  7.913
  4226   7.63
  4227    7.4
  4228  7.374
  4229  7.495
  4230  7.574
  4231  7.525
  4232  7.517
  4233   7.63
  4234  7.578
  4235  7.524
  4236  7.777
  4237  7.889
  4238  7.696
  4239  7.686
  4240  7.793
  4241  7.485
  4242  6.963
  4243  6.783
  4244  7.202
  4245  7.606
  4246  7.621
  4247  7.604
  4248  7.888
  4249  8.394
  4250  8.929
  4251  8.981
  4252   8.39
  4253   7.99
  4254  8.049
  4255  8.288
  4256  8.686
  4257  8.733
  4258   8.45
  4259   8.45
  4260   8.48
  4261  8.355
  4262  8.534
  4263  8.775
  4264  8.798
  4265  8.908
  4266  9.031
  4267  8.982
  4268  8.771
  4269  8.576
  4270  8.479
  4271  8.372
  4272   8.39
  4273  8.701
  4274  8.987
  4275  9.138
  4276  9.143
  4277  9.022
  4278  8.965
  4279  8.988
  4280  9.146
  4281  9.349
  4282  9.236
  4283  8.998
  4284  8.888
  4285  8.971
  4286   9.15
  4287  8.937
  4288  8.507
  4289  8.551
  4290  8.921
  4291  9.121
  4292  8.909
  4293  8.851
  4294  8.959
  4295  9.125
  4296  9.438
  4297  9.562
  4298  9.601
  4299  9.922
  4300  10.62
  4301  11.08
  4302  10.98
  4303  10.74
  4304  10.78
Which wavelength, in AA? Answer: 4142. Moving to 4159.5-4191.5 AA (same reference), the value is 4183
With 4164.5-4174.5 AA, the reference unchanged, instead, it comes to 4173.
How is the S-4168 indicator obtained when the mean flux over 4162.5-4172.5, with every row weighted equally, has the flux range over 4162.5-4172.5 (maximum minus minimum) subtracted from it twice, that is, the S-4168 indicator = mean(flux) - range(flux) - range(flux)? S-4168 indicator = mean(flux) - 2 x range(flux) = 6.0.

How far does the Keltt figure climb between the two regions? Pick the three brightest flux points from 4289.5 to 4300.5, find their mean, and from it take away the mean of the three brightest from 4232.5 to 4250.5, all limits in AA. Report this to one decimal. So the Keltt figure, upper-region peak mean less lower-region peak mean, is 1.6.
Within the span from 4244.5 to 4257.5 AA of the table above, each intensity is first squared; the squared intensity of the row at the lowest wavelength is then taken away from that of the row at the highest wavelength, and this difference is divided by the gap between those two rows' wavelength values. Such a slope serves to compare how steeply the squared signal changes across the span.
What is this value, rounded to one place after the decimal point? 1.5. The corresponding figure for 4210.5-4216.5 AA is -1.9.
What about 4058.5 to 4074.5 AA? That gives 1.0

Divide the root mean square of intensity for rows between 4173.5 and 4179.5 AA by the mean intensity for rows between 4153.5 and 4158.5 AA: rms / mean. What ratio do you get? 0.99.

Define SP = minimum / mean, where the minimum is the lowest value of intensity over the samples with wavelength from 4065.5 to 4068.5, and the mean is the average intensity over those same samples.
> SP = 0.98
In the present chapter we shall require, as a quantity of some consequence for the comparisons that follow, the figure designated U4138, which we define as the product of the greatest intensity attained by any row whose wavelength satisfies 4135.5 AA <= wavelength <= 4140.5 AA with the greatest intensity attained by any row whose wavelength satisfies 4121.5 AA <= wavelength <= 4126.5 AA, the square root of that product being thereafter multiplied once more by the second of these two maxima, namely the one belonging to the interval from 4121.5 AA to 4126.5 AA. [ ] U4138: 57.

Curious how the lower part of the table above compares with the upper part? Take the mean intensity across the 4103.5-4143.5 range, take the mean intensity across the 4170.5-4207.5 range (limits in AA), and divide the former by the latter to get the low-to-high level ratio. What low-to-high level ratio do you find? 1.00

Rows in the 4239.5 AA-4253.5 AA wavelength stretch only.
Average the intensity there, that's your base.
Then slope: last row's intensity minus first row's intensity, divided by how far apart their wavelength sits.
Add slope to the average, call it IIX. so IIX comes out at 7.85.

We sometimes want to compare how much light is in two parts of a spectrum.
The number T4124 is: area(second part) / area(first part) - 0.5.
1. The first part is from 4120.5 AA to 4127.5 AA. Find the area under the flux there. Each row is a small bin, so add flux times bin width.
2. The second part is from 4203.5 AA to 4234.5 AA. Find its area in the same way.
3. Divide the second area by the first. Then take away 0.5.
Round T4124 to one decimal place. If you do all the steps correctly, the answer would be 4.0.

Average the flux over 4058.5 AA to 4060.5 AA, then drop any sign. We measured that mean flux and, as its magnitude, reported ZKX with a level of 7.31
